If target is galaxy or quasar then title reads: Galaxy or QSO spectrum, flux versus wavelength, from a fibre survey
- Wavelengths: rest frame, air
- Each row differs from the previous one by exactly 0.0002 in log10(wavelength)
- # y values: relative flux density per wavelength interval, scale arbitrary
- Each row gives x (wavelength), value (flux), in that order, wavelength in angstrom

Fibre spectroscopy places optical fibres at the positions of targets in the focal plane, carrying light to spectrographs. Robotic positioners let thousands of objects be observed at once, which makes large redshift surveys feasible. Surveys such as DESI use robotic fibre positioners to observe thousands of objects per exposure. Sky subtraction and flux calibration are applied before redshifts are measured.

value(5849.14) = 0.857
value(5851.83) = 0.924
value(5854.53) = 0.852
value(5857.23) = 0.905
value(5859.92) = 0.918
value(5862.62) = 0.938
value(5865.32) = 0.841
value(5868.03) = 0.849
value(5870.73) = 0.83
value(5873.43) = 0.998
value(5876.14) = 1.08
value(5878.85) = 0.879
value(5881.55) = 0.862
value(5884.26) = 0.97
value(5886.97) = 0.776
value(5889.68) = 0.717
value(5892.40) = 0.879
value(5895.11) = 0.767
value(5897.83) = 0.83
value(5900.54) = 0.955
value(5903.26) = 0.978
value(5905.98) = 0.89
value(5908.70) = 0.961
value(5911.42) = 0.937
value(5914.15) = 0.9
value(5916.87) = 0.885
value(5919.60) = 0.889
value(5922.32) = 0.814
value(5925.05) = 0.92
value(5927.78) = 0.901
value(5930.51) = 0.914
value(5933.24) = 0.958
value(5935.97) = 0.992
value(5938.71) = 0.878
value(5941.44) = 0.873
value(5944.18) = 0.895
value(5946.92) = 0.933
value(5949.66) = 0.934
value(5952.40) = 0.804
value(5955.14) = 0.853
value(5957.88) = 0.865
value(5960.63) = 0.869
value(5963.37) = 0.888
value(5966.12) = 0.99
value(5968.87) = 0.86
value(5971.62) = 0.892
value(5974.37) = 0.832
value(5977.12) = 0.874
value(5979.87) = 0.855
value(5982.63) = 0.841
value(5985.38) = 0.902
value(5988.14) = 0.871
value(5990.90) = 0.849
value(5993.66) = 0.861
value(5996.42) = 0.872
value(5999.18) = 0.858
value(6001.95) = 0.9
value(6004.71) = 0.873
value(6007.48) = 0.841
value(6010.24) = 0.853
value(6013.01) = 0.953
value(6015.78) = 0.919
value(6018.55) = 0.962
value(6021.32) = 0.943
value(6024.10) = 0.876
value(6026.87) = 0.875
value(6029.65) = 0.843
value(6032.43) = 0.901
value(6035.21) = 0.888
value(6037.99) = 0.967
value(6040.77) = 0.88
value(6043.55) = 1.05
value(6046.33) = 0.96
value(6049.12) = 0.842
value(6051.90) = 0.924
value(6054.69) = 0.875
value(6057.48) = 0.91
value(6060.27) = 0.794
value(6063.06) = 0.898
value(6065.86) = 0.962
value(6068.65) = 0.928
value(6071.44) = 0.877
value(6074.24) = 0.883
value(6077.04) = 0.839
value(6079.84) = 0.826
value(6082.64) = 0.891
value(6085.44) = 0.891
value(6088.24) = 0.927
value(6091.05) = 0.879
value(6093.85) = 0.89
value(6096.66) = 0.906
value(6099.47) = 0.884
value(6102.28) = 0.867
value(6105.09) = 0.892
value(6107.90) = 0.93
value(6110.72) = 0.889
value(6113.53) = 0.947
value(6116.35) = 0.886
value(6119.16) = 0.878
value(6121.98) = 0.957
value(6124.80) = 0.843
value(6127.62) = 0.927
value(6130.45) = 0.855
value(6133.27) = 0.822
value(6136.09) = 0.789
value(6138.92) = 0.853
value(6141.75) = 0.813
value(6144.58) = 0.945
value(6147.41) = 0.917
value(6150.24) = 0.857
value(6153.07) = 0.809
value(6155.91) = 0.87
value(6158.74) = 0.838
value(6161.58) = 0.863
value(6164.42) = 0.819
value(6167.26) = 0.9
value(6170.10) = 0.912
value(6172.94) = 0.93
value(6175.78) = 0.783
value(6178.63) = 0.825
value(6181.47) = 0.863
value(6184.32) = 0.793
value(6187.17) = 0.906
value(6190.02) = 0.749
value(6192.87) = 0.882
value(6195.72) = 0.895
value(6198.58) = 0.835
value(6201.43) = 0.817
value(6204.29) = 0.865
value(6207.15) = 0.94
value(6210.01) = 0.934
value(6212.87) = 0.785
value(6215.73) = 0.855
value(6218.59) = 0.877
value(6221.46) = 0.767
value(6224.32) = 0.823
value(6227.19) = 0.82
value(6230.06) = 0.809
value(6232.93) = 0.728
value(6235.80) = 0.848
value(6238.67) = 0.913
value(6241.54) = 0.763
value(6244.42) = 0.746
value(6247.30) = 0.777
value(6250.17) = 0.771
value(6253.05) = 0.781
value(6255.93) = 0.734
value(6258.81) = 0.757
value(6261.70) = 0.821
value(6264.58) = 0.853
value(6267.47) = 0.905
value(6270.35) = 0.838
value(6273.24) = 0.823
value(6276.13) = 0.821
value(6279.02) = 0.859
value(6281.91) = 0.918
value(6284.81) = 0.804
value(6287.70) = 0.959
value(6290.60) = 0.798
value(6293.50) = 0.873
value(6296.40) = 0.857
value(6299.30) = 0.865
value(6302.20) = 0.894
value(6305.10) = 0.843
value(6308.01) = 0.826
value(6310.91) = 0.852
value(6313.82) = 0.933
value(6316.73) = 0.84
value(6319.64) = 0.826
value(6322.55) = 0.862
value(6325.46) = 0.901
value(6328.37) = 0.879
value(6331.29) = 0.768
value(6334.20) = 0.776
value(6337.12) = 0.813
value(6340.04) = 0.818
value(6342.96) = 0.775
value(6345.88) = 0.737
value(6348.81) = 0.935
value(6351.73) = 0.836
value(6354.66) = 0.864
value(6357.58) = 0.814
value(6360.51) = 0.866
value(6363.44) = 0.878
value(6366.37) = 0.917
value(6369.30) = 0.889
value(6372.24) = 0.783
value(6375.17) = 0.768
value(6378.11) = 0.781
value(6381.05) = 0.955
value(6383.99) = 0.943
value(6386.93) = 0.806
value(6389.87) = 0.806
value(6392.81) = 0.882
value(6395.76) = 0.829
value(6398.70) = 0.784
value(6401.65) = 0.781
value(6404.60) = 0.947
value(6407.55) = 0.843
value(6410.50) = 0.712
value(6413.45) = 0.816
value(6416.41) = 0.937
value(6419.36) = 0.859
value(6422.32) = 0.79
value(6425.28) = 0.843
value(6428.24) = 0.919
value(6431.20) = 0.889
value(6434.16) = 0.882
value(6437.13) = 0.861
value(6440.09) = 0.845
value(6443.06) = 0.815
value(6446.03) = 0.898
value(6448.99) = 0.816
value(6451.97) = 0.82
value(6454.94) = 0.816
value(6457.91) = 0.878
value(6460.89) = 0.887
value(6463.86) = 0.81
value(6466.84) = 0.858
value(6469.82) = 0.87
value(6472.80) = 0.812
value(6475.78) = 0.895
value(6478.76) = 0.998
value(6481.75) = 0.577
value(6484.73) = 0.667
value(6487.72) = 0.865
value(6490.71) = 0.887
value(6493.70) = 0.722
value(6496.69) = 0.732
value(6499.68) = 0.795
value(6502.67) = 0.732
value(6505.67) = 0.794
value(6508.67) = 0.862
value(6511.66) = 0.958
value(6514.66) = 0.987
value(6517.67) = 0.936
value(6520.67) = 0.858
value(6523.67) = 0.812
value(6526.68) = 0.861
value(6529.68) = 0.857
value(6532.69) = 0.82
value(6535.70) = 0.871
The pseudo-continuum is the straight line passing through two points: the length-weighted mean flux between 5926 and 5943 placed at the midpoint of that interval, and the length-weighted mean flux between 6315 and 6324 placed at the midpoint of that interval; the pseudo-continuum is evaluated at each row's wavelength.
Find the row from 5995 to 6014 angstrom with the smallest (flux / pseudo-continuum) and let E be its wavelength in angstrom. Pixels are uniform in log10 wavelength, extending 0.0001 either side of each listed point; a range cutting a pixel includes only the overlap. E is 6007.48 angstrom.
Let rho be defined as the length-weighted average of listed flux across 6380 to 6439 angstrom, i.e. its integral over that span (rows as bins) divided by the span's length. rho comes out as 0.85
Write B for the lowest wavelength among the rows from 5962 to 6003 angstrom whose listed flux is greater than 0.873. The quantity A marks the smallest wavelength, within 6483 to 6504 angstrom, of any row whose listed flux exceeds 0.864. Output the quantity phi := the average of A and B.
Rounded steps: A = 6487.72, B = 5963.37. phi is 6225.5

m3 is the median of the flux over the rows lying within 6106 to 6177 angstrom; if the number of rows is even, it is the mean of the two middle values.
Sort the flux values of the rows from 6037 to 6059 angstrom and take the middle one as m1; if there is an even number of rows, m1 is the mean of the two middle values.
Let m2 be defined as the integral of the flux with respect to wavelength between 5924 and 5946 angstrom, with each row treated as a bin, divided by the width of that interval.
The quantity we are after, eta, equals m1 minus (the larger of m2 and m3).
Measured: 0.000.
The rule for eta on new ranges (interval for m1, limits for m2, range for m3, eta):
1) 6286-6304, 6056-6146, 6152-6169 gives -0.015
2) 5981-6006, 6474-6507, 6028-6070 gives -0.030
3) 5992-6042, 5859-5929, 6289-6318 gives -0.013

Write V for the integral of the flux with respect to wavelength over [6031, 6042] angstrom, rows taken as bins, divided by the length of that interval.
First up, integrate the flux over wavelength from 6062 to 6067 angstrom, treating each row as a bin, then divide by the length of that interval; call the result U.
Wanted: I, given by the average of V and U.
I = 0.92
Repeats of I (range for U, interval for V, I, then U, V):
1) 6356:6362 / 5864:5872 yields 0.84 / 0.841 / 0.84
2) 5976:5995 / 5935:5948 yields 0.89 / 0.865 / 0.91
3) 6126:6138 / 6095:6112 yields 0.87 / 0.848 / 0.89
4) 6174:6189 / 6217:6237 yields 0.82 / 0.834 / 0.81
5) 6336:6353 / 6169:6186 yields 0.83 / 0.819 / 0.85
